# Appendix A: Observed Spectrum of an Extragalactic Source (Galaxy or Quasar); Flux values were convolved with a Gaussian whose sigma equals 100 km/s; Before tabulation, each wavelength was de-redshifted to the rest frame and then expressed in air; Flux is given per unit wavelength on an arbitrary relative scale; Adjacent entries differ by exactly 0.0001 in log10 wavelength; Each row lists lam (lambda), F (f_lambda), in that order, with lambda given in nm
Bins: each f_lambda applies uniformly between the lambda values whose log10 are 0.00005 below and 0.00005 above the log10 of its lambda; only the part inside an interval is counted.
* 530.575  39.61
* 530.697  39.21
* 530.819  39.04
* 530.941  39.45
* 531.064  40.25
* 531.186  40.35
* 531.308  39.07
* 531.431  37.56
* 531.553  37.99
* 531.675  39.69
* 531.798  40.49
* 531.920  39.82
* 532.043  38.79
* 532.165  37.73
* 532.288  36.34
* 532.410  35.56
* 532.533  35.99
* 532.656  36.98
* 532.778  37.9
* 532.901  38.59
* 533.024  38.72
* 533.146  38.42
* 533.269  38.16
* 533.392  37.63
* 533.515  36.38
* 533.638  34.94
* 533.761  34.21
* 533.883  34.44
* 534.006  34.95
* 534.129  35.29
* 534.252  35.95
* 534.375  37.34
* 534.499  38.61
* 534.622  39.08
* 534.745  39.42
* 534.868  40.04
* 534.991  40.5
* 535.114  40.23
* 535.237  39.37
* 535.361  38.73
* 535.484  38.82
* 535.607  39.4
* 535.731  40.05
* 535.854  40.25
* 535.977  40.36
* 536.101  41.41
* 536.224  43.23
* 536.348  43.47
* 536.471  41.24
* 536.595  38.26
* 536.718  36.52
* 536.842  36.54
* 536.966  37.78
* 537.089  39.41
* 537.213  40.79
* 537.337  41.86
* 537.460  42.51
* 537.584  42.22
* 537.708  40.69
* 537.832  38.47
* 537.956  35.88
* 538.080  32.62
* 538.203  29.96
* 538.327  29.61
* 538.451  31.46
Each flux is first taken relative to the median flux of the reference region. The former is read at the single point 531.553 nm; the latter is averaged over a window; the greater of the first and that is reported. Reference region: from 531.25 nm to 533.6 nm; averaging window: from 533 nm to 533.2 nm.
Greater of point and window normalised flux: 1.02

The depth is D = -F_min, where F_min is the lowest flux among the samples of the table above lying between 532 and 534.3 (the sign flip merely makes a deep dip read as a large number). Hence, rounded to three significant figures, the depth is -34.2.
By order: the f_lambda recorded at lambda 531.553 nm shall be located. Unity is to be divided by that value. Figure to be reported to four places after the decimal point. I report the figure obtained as 0.0263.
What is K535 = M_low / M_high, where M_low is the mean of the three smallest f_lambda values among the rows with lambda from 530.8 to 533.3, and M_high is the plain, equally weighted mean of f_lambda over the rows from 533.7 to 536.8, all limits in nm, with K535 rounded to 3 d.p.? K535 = 0.926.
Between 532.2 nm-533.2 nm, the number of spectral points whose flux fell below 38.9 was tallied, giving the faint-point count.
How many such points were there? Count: 8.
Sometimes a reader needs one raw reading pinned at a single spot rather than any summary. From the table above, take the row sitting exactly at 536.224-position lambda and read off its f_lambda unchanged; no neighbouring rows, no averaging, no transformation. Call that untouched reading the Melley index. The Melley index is 43.23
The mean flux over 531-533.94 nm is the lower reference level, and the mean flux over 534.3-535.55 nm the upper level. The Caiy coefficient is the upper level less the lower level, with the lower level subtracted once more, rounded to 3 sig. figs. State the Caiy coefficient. -36.3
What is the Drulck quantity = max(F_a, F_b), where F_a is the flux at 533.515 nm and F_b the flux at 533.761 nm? 36.4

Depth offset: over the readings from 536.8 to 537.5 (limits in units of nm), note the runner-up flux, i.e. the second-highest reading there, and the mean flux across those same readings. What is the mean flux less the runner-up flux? -2.0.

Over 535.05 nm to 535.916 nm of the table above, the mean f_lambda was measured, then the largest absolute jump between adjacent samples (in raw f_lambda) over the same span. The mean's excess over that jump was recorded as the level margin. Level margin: 38.7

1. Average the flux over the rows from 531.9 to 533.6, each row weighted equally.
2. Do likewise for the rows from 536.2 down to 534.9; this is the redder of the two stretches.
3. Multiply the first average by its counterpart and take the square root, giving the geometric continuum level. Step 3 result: 38.8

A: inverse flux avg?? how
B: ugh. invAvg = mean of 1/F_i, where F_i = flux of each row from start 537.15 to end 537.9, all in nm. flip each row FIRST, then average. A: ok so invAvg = 0.0244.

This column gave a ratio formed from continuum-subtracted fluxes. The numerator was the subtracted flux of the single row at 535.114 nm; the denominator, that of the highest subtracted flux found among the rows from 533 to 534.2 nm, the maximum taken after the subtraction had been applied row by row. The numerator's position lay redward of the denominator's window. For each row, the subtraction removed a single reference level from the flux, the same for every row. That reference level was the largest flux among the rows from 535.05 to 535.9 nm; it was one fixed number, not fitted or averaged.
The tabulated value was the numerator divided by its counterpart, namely 0.0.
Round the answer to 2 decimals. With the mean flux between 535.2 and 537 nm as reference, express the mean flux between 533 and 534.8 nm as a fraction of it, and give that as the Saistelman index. 0.93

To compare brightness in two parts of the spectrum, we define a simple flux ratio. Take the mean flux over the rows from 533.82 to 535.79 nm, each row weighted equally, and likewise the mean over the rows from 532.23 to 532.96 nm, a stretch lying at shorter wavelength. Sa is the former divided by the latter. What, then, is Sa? 1.04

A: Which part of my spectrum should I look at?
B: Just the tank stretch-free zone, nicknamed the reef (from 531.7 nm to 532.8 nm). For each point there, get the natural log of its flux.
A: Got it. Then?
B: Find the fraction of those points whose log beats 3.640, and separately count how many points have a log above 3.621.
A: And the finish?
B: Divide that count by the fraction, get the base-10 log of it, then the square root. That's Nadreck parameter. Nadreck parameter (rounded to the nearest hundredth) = 1.08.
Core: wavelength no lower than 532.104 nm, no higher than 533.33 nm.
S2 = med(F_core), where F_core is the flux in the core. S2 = 37.8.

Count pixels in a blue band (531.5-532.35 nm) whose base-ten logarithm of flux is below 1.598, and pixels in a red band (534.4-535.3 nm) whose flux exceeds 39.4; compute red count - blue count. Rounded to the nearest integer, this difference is 0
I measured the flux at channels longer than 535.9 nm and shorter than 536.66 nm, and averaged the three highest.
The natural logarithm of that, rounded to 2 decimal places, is 3.75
